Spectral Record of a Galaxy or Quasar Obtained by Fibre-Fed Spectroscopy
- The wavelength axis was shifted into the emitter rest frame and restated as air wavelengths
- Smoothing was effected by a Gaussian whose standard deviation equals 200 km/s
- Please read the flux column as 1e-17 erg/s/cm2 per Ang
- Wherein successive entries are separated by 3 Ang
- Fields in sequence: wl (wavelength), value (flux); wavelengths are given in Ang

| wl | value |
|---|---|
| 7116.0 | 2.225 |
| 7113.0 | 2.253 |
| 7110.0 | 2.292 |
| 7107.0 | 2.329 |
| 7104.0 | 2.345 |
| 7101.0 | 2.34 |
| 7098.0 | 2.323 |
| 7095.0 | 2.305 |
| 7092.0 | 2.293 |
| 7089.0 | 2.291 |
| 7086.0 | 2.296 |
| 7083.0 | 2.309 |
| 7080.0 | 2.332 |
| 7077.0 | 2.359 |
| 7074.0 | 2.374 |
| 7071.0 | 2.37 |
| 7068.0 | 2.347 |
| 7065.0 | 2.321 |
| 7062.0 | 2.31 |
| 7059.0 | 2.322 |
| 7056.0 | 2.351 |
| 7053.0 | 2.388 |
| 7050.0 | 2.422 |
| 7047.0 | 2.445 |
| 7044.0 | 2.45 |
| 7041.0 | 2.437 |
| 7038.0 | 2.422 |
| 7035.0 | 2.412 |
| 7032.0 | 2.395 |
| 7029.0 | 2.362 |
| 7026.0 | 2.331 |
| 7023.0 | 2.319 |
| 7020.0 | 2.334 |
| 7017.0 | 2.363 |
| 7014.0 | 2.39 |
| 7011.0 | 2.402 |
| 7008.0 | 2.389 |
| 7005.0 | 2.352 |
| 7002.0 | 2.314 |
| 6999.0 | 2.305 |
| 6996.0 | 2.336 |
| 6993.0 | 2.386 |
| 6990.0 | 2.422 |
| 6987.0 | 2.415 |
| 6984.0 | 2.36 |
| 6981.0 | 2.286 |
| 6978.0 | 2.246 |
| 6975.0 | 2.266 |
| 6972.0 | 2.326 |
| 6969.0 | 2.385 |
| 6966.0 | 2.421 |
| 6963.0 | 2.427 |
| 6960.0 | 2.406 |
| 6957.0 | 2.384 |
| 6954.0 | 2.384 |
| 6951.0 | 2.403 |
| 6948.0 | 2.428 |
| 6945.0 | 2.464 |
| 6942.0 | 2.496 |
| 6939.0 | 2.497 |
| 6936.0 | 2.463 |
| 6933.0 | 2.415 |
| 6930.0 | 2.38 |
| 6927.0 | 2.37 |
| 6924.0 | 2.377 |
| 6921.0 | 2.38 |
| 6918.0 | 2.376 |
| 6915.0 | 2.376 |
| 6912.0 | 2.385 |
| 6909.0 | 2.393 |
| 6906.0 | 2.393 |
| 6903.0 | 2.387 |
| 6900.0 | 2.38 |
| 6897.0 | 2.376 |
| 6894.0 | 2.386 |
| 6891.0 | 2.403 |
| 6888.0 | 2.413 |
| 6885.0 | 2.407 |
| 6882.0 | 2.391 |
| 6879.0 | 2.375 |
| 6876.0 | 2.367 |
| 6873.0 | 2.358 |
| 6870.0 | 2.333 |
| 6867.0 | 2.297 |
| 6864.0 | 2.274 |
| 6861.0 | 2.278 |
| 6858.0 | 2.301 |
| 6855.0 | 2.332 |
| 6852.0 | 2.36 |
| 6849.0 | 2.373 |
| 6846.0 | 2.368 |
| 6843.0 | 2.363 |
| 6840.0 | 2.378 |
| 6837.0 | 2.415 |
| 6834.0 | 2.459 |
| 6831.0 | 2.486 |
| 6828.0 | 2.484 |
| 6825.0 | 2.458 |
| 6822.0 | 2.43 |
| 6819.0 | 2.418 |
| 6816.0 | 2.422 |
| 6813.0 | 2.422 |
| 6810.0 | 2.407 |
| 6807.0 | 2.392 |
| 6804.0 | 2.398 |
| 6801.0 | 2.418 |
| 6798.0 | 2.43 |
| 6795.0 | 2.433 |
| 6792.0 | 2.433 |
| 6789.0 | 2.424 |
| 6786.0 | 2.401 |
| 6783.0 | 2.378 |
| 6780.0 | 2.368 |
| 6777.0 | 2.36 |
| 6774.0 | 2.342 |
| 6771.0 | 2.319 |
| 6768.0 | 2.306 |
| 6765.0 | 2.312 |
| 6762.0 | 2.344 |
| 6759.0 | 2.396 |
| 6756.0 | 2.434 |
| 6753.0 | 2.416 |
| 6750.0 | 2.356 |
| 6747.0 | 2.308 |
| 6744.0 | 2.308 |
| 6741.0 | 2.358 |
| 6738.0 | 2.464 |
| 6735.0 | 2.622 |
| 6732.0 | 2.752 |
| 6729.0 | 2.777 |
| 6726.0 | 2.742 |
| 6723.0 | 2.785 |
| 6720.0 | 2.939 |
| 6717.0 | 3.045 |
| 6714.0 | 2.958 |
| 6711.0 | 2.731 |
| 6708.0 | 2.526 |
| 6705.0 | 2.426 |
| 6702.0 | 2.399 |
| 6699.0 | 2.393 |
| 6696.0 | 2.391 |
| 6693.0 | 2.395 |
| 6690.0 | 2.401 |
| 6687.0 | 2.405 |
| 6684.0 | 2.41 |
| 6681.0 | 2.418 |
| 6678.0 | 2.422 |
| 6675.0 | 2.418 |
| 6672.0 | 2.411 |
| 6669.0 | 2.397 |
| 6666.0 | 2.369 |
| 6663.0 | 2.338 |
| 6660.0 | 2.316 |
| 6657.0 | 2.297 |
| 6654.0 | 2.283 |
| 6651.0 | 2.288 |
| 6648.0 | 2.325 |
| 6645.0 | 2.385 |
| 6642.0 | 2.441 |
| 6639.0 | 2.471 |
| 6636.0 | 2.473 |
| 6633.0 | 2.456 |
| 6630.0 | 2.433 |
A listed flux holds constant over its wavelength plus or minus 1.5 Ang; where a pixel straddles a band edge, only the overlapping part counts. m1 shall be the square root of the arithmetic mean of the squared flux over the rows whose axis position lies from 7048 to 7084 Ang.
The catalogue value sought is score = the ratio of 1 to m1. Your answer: 0.425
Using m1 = 2.35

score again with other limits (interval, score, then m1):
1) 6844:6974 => 0.419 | 2.38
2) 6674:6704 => 0.416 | 2.41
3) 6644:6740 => 0.397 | 2.52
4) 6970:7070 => 0.423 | 2.36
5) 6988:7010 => 0.424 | 2.36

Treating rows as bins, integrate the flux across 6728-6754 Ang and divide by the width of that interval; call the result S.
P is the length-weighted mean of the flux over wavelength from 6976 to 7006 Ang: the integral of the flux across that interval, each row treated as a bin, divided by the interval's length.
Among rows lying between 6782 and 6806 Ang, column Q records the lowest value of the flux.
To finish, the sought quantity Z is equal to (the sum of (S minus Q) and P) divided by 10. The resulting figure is 0.244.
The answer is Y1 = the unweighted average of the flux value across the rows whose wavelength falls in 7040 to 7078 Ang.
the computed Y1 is 2.38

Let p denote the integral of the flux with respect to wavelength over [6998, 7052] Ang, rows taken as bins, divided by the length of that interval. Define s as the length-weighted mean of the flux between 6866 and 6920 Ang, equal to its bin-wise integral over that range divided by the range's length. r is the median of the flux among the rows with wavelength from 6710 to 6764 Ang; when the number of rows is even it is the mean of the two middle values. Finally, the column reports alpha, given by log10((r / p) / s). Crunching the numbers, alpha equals -0.348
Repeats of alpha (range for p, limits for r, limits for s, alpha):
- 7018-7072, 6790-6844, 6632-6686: -0.369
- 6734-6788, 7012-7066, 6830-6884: -0.373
